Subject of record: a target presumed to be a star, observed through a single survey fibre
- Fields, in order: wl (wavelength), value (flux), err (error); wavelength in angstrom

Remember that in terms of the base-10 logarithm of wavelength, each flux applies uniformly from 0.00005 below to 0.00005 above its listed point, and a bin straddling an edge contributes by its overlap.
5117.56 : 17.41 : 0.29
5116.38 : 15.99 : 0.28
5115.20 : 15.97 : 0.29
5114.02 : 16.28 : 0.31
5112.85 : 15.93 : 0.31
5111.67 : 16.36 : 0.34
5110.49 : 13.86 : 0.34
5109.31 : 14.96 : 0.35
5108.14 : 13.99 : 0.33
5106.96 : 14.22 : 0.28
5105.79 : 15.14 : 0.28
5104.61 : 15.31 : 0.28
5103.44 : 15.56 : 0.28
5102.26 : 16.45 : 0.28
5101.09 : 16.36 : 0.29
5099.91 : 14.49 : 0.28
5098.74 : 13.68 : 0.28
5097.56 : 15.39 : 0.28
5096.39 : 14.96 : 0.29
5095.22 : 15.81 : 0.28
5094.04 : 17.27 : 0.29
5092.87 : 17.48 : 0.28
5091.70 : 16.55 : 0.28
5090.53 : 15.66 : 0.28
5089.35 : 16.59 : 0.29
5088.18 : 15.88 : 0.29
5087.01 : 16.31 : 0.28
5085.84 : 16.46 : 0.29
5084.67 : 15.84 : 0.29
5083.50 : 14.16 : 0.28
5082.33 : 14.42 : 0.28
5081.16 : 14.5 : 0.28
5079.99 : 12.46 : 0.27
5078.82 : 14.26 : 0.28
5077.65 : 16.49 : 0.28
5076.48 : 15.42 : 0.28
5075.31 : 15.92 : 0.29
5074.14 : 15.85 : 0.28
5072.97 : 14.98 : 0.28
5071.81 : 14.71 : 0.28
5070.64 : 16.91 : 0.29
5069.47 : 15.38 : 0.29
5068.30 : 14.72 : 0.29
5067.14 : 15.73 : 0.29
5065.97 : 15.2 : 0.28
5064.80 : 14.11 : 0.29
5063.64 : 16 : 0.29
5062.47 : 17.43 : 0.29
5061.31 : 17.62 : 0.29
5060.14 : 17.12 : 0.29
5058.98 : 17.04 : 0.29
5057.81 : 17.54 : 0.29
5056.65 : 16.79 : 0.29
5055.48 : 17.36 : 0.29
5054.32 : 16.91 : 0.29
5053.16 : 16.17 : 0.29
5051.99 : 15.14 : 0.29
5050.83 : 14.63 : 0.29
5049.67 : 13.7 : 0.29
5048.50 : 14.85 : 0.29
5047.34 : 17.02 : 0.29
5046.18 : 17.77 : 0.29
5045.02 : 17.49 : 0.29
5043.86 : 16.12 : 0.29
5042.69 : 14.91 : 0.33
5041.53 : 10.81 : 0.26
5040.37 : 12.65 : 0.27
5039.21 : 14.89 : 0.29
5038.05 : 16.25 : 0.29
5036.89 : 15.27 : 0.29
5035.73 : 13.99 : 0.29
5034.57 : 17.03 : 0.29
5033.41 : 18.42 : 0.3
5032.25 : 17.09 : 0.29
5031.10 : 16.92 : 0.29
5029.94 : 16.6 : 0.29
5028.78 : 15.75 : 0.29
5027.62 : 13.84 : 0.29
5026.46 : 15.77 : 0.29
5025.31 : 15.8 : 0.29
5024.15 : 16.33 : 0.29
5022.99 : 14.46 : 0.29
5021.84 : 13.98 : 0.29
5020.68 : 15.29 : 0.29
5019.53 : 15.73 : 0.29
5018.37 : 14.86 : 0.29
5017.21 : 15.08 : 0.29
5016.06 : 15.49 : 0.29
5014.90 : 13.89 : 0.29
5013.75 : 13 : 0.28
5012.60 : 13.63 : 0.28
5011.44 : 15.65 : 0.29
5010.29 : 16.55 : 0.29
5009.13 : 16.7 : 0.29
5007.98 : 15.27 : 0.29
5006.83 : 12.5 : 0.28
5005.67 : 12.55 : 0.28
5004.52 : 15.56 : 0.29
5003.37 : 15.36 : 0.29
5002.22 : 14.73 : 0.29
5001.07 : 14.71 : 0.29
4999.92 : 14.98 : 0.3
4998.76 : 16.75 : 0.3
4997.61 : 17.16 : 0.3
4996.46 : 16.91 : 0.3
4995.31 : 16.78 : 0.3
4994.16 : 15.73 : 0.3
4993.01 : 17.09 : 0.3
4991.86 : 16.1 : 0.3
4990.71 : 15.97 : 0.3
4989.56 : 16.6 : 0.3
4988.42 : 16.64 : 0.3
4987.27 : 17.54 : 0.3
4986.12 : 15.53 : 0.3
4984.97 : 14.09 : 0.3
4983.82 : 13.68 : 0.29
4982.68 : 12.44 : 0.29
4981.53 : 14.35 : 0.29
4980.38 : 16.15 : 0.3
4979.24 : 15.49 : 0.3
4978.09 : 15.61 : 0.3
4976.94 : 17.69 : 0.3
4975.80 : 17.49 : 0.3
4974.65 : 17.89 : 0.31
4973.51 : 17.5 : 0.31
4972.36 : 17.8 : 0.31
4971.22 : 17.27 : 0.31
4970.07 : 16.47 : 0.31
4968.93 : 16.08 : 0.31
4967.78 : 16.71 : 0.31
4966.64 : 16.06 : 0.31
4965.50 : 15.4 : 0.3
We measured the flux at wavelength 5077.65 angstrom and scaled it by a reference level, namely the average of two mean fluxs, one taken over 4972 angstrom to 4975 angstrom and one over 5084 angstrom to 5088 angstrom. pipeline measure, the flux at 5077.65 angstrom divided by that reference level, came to 0.97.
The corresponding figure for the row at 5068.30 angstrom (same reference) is 0.87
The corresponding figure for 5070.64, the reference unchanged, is 1.00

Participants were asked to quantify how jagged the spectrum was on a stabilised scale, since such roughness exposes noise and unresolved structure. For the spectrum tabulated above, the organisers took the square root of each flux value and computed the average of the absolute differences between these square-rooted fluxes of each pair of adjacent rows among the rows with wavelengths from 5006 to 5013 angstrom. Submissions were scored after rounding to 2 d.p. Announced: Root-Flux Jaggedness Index 0.19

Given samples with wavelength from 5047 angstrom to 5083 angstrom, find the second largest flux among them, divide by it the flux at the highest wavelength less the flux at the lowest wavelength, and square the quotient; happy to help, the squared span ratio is 0.022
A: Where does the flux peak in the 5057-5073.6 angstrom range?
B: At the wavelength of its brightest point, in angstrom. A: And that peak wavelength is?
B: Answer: 5061.31 angstrom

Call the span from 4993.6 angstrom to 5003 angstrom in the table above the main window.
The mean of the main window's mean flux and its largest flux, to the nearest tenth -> 16.6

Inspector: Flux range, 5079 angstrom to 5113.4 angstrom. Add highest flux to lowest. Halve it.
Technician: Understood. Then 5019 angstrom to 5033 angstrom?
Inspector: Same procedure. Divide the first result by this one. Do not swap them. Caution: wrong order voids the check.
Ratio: 0.97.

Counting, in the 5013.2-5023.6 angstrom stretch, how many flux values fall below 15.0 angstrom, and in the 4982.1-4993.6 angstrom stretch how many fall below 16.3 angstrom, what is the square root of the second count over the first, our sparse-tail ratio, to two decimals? 1.10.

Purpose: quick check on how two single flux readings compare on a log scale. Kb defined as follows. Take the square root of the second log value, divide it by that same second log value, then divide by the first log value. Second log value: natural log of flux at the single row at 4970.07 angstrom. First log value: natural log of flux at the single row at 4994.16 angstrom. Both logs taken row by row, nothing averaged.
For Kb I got 0.217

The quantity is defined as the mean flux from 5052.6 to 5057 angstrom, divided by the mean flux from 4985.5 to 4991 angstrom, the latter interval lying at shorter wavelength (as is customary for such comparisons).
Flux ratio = 1.02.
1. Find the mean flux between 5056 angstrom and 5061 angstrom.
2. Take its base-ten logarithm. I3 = 1.234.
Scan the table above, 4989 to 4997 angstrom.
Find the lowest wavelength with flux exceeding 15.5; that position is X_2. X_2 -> 4989.56 angstrom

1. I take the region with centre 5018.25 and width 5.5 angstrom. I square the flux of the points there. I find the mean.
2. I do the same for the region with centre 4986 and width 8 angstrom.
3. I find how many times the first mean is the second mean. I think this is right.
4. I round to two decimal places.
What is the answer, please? 1.00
